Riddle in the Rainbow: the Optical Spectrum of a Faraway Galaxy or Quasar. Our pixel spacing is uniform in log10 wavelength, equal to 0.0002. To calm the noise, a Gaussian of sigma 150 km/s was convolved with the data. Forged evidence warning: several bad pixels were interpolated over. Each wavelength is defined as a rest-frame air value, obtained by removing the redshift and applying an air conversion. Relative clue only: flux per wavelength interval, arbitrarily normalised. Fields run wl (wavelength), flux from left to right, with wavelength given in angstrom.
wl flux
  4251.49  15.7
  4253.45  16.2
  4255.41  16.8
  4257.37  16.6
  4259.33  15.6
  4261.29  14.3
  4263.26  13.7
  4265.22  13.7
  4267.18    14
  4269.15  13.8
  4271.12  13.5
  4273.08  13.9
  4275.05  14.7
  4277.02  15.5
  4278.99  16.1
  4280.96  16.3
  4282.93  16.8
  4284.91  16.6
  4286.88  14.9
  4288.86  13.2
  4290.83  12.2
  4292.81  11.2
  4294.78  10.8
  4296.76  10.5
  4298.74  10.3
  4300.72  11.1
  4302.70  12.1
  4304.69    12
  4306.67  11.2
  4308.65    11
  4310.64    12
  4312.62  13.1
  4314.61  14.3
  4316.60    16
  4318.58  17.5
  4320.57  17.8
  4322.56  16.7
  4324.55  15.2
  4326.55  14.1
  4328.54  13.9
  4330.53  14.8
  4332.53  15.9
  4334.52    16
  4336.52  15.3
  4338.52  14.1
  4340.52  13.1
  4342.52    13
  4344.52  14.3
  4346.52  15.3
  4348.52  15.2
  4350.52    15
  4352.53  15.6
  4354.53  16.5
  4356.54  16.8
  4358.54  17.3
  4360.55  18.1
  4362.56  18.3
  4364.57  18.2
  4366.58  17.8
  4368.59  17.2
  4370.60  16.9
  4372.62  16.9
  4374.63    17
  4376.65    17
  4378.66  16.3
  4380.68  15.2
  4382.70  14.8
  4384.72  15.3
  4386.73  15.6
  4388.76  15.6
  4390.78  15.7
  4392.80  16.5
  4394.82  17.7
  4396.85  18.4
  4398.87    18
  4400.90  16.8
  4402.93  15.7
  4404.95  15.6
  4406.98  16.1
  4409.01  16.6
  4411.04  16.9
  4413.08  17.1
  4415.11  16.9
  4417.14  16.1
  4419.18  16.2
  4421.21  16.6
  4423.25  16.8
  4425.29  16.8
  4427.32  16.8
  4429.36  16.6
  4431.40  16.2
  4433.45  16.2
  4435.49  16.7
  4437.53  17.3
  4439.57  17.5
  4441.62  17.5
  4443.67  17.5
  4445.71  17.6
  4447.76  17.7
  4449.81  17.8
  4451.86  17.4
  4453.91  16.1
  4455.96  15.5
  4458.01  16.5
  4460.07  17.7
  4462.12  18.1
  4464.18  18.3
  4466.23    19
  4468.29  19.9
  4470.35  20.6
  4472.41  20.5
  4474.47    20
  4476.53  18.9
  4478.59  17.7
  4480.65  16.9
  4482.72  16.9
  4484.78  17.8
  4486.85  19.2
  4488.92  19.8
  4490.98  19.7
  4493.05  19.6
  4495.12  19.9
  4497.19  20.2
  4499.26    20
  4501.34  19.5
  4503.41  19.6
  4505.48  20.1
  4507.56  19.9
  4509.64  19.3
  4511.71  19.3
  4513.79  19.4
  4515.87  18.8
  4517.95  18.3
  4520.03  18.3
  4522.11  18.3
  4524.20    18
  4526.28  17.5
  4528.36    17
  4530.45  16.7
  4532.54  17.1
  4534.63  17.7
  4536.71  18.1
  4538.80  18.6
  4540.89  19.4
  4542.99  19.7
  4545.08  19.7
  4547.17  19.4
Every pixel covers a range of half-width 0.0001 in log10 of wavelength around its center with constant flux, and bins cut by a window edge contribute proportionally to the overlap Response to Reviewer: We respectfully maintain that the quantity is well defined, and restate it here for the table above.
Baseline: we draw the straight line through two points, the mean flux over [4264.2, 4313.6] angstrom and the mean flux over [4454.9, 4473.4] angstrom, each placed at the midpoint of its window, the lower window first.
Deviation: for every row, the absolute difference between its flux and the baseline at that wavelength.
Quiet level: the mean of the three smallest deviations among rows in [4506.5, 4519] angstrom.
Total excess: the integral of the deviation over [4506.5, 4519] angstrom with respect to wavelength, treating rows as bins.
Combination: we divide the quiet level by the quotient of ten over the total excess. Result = 0.4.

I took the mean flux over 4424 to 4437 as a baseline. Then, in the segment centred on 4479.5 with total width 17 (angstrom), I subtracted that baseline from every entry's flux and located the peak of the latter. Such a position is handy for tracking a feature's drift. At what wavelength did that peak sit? 4472.41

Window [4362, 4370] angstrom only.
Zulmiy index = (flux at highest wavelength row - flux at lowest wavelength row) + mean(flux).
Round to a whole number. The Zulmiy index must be 17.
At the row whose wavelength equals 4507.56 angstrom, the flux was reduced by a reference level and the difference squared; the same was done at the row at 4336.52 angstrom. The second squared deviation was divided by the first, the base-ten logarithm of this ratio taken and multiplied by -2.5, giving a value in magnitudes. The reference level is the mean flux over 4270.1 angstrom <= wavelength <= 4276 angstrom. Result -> 3.3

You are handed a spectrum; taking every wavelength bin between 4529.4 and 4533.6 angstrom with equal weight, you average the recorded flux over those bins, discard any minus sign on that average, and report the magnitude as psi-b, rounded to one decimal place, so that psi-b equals 16.9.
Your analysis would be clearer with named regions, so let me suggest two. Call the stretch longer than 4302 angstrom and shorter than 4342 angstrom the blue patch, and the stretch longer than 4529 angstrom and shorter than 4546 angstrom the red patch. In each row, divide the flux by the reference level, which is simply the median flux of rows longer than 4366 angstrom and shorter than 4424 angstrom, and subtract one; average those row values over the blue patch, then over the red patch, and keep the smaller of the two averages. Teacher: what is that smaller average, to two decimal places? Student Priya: -0.14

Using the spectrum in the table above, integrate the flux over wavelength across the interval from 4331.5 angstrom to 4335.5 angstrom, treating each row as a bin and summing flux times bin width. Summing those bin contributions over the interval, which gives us 64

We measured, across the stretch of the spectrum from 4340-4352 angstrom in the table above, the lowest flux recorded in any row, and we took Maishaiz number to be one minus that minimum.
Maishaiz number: -12.0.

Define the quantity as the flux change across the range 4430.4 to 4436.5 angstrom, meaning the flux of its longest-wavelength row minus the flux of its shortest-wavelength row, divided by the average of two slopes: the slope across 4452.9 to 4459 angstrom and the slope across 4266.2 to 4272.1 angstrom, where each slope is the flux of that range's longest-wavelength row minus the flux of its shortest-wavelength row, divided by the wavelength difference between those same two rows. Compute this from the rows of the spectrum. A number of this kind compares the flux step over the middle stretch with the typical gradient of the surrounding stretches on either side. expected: -34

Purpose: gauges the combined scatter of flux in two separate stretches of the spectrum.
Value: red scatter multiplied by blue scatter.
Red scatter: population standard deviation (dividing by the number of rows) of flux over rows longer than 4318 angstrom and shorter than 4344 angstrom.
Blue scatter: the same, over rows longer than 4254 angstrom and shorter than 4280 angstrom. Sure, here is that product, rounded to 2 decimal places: 1.70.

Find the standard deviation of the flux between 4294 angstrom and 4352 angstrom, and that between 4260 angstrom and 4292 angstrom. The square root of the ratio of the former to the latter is 1.3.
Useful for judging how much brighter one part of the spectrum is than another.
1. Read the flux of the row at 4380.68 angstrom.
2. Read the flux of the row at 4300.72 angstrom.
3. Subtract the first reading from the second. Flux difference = -4.1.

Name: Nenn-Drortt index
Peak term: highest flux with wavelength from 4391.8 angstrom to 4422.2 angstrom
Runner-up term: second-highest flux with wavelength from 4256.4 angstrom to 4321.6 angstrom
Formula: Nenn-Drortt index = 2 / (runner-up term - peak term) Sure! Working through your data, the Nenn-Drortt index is -2.2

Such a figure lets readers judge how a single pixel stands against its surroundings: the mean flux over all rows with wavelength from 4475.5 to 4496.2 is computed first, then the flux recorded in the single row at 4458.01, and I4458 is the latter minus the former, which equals -2.1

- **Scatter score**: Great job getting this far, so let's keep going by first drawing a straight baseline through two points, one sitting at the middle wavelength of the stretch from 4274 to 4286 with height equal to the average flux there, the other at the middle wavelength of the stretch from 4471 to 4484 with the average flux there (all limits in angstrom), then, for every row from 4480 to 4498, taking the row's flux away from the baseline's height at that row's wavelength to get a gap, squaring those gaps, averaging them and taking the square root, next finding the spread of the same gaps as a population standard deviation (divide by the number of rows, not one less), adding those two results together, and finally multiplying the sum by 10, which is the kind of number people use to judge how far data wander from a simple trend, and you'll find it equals 24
